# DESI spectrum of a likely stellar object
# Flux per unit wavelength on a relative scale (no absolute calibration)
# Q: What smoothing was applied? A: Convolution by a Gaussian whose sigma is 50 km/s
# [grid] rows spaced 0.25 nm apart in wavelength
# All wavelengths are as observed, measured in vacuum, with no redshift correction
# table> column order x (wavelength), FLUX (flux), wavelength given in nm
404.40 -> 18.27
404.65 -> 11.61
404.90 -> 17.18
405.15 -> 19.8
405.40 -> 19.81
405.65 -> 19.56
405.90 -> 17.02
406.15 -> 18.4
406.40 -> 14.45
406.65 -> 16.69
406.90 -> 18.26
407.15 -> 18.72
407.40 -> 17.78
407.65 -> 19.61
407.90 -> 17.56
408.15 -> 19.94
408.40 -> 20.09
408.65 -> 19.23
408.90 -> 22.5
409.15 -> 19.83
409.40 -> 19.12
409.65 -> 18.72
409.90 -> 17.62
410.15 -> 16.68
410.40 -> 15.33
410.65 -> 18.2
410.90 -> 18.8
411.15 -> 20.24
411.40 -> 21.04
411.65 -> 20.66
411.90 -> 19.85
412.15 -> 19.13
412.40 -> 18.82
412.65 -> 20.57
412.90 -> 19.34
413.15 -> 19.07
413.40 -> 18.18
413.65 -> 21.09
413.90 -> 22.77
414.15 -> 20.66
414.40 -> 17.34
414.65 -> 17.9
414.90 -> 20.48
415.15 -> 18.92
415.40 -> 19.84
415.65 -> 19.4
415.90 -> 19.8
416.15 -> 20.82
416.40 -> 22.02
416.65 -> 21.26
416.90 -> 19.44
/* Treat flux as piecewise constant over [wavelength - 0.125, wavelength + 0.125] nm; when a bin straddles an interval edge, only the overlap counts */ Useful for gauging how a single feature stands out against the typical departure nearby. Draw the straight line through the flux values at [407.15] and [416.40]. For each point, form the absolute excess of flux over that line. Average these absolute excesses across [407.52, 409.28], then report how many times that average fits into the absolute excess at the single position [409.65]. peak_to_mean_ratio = 0.8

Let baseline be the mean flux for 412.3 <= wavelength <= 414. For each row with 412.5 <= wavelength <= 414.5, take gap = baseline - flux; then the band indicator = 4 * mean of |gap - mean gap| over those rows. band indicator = 5.6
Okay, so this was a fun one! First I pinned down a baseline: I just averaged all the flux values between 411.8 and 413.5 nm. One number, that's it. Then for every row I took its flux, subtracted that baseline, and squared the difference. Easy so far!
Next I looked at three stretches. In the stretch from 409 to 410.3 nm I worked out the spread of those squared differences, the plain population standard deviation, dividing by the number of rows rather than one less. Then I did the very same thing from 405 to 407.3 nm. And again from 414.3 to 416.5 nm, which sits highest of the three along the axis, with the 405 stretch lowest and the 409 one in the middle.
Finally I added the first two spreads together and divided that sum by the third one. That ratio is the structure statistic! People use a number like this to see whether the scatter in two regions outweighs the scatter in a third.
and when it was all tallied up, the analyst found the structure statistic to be 4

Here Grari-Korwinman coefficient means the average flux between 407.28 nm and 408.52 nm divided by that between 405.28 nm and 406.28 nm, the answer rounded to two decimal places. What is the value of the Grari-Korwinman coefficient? 1.02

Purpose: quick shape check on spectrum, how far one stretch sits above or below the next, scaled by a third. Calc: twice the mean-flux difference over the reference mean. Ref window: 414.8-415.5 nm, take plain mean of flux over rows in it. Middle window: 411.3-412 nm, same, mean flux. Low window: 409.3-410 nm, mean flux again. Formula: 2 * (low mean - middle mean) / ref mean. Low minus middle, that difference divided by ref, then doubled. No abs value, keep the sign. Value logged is -0.21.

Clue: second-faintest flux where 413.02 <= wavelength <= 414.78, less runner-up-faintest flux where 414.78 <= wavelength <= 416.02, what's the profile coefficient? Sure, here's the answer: -1.5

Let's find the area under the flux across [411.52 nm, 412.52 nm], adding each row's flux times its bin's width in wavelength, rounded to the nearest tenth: 19.6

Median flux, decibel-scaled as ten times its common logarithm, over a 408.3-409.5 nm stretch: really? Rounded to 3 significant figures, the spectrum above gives 13.0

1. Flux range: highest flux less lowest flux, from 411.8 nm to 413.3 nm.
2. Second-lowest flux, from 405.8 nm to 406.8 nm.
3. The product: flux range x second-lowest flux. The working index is 29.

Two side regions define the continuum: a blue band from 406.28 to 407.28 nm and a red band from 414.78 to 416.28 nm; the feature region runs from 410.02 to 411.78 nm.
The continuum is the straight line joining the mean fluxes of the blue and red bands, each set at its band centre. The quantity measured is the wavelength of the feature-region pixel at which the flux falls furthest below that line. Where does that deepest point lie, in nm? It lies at 410.40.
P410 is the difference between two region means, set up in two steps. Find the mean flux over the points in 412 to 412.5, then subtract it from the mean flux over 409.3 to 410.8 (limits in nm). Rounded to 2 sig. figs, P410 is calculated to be -1.4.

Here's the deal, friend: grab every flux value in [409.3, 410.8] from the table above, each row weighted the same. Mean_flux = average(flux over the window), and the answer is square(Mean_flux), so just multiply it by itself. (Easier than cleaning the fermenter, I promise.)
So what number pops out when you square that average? 310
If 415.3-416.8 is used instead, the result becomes 421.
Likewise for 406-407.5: 302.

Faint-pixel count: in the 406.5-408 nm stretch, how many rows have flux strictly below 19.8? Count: 6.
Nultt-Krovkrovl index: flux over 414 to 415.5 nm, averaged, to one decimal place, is 19.2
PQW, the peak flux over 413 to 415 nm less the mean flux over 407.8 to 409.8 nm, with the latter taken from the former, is 3.1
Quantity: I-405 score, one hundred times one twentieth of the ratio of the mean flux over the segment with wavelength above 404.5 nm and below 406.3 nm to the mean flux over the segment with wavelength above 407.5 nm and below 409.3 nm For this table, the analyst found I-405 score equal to 4.45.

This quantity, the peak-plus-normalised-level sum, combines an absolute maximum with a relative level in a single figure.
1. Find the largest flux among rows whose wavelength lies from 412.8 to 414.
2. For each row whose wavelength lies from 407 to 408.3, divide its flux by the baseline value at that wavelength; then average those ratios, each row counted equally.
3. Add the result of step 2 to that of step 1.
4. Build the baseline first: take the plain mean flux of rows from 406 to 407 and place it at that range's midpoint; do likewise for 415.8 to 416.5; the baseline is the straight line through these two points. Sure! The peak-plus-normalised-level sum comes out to 23.85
